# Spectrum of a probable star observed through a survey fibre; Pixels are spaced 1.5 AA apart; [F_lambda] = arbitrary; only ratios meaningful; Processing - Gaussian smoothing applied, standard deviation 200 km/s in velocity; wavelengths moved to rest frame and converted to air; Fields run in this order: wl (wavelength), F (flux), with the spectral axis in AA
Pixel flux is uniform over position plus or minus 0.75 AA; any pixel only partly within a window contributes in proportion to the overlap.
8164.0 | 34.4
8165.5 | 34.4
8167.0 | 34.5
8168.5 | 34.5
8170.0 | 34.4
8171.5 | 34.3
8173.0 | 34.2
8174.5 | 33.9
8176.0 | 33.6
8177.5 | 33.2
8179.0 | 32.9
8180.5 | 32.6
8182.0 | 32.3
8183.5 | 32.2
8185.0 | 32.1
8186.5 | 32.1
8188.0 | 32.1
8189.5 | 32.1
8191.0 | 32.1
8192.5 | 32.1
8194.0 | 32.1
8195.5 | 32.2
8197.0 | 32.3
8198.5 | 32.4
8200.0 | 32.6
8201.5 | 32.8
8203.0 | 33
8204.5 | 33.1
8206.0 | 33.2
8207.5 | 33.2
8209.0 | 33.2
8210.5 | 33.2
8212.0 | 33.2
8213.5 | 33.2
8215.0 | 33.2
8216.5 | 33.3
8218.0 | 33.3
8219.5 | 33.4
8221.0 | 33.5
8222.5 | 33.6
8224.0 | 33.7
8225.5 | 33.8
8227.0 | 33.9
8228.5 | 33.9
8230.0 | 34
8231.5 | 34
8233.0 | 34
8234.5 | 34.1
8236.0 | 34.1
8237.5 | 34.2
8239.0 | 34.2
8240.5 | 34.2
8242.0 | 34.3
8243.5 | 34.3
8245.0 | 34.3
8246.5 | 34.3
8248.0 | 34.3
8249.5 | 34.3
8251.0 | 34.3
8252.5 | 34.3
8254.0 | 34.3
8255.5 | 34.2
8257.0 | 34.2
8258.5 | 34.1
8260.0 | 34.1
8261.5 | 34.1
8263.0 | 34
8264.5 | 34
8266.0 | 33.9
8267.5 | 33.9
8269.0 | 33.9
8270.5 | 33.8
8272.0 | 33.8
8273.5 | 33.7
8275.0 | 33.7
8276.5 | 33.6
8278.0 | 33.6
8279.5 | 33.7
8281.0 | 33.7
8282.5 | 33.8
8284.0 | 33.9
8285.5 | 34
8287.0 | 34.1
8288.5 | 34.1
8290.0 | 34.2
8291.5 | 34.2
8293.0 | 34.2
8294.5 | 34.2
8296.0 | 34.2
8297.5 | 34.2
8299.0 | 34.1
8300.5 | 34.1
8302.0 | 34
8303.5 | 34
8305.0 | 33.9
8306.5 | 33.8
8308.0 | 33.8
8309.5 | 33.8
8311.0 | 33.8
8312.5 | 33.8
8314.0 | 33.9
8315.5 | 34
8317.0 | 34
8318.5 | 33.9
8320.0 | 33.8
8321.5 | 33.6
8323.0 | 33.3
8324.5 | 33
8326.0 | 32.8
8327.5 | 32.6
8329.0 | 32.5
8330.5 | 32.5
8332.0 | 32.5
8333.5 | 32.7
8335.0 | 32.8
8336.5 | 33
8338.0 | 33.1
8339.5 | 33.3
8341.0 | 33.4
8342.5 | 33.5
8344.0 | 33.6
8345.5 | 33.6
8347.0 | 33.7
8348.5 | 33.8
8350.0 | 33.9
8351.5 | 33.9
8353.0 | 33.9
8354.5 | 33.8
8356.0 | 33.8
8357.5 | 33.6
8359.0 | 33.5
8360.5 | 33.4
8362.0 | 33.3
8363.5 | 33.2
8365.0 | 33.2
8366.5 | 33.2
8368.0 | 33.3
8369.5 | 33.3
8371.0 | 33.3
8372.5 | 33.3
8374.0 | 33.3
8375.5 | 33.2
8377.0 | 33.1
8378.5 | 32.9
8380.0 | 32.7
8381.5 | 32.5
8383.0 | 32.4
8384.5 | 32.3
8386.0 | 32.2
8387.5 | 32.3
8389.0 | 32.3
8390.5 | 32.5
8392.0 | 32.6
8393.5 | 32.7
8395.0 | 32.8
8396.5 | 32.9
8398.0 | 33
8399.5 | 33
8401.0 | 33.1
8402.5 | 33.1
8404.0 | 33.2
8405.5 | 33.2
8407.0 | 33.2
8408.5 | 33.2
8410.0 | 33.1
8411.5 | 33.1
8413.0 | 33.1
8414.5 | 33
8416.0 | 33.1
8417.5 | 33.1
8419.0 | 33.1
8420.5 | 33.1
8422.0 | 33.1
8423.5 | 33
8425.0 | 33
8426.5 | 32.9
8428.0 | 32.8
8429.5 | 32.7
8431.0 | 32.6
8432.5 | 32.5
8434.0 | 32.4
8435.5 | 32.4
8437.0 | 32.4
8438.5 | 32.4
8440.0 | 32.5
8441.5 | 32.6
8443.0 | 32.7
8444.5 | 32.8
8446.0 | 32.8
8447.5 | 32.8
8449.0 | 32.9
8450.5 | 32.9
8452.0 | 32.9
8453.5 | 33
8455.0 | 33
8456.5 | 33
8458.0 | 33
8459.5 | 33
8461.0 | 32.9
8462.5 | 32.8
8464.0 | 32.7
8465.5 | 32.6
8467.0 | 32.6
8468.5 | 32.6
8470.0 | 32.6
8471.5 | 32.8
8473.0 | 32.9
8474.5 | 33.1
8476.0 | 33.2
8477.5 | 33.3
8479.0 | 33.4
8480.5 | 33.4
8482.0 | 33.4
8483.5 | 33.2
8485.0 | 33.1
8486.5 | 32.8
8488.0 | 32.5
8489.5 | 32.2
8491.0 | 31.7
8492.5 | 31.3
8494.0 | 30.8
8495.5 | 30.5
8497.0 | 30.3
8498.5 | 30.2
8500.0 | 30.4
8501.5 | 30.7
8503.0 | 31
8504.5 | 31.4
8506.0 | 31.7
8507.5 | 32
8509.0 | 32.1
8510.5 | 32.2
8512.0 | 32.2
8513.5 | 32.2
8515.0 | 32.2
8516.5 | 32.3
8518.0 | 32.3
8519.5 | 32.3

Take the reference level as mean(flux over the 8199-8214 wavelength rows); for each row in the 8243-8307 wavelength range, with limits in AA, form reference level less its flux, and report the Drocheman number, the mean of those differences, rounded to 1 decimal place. -1.0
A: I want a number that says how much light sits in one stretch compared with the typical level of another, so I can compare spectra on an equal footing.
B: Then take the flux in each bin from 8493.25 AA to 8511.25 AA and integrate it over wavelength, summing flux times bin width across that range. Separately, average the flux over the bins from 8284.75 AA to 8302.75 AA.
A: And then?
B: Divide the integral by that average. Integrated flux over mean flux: 16.4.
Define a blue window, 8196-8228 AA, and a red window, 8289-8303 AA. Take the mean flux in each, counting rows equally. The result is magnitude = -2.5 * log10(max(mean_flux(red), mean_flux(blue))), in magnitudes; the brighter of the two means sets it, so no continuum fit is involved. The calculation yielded -3.83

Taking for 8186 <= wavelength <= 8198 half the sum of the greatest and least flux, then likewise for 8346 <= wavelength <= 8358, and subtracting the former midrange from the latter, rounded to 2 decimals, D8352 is 1.55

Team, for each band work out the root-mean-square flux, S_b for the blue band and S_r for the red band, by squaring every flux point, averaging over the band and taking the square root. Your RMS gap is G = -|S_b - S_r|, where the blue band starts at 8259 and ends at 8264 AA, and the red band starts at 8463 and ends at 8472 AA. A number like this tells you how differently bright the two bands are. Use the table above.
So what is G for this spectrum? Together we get -1.4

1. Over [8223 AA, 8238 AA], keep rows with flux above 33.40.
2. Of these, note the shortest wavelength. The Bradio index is 8224.0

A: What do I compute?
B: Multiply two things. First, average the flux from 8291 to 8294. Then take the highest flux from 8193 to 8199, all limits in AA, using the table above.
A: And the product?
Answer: 1108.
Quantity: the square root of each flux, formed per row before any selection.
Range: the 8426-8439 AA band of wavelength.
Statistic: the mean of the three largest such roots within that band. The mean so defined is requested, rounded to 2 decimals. 5.73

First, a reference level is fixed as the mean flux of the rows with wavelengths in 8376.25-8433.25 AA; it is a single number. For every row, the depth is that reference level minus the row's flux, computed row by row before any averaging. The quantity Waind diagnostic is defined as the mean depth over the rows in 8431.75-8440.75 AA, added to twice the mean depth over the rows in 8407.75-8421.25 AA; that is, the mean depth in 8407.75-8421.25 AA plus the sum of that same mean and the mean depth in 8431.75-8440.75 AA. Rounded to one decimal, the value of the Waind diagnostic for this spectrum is -0.1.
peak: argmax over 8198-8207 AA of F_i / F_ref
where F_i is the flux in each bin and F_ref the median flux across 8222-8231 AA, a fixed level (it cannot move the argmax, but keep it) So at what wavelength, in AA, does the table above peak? 8206.0 AA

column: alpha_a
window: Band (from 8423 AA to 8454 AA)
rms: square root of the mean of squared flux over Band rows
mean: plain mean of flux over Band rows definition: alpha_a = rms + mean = 65.4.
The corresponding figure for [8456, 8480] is 65.8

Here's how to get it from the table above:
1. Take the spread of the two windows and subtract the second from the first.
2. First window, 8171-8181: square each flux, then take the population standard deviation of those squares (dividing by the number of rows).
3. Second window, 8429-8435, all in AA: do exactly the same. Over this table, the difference 33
